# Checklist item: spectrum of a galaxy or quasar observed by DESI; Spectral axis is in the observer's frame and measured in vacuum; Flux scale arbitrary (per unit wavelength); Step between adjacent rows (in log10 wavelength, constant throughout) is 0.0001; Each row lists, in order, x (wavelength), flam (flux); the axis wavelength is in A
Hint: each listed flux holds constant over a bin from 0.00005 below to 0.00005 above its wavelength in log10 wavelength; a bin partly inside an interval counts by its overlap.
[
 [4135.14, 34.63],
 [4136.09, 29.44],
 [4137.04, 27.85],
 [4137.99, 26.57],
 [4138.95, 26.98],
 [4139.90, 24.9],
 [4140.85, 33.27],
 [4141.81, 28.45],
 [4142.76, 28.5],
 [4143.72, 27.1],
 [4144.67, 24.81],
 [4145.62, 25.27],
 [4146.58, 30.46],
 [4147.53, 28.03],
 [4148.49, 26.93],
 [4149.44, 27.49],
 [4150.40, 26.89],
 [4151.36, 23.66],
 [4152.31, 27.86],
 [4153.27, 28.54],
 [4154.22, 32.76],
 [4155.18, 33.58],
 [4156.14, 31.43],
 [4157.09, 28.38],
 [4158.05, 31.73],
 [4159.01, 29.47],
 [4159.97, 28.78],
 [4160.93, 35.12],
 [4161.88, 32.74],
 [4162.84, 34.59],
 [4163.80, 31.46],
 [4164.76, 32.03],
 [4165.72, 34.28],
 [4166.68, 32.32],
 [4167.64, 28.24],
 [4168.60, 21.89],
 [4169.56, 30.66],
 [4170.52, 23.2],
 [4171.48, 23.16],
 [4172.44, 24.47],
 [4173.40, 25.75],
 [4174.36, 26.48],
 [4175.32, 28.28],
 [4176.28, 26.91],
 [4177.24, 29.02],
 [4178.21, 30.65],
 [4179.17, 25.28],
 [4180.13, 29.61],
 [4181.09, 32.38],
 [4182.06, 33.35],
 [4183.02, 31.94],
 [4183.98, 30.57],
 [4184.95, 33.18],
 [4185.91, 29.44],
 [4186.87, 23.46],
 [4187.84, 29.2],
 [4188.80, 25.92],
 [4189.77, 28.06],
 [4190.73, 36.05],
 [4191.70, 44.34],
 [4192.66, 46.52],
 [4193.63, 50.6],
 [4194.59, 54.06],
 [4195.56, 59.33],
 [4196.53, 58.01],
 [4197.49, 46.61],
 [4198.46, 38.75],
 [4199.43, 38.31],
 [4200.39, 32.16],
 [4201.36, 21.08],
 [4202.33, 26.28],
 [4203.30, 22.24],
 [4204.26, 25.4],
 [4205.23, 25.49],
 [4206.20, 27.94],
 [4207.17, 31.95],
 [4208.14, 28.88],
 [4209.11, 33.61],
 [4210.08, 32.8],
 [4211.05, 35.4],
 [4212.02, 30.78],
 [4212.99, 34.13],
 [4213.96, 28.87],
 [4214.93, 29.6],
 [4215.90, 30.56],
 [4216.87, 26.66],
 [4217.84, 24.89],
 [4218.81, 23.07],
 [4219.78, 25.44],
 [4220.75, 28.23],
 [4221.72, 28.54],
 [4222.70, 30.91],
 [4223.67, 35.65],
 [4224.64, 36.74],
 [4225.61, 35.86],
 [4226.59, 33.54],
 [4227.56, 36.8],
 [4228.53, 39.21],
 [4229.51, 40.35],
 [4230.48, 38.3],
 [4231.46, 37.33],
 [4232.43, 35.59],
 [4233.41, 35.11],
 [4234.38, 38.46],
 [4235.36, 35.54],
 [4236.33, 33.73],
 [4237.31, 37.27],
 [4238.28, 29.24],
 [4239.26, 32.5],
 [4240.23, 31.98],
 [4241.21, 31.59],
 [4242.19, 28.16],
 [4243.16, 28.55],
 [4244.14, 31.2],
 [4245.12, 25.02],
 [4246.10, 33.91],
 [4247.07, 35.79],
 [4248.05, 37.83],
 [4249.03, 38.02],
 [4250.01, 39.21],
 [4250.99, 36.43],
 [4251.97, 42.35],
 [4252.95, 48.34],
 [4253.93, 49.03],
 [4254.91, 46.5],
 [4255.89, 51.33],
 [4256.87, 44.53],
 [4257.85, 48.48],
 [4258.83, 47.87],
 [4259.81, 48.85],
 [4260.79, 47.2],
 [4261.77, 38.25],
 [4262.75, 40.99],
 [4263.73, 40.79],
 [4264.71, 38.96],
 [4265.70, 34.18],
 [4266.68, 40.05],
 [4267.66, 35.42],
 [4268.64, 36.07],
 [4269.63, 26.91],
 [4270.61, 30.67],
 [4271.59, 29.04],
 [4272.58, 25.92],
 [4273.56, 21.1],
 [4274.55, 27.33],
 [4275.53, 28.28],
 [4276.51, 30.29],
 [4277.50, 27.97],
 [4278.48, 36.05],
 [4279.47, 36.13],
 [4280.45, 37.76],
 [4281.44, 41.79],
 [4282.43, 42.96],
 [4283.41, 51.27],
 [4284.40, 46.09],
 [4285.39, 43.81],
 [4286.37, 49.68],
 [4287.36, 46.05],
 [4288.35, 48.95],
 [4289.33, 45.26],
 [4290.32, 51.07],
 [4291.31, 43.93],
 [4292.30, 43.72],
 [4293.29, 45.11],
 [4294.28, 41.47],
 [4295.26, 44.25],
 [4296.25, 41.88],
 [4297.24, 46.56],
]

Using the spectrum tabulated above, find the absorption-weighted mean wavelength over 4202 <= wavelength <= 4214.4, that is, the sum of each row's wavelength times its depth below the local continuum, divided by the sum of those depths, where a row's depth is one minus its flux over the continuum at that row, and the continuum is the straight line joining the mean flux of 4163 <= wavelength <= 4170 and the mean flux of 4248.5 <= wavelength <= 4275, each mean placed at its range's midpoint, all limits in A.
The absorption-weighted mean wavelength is 4206.1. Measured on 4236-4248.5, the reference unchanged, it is 4242.3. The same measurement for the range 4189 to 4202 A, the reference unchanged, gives 4194.6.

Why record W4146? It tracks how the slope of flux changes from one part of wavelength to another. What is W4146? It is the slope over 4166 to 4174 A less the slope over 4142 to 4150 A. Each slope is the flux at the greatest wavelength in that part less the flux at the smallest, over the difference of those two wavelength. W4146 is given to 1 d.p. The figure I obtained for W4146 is -0.8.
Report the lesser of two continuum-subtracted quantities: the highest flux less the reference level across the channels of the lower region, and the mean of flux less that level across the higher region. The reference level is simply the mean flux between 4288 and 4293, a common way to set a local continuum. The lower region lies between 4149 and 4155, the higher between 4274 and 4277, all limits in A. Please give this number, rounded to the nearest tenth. -18.0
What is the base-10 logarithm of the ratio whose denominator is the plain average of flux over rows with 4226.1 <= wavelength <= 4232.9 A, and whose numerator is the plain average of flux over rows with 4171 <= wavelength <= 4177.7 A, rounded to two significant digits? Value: -0.15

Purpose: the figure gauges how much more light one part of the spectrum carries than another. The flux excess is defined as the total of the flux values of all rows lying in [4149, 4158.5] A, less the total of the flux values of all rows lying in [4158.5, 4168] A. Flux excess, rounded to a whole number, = -27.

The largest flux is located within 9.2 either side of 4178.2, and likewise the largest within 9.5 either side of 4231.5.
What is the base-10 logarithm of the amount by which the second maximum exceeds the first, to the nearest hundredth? 0.85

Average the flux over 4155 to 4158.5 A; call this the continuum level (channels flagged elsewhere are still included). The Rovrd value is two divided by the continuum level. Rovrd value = 0.064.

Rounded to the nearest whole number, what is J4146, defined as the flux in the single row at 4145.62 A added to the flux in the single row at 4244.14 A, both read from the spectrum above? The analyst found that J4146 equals 56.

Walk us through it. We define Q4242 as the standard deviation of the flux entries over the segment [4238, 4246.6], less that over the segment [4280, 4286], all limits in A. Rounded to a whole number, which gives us -2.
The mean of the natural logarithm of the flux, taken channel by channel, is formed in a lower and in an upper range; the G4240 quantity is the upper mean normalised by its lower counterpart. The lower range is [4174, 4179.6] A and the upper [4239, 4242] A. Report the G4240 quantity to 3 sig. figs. 1.04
